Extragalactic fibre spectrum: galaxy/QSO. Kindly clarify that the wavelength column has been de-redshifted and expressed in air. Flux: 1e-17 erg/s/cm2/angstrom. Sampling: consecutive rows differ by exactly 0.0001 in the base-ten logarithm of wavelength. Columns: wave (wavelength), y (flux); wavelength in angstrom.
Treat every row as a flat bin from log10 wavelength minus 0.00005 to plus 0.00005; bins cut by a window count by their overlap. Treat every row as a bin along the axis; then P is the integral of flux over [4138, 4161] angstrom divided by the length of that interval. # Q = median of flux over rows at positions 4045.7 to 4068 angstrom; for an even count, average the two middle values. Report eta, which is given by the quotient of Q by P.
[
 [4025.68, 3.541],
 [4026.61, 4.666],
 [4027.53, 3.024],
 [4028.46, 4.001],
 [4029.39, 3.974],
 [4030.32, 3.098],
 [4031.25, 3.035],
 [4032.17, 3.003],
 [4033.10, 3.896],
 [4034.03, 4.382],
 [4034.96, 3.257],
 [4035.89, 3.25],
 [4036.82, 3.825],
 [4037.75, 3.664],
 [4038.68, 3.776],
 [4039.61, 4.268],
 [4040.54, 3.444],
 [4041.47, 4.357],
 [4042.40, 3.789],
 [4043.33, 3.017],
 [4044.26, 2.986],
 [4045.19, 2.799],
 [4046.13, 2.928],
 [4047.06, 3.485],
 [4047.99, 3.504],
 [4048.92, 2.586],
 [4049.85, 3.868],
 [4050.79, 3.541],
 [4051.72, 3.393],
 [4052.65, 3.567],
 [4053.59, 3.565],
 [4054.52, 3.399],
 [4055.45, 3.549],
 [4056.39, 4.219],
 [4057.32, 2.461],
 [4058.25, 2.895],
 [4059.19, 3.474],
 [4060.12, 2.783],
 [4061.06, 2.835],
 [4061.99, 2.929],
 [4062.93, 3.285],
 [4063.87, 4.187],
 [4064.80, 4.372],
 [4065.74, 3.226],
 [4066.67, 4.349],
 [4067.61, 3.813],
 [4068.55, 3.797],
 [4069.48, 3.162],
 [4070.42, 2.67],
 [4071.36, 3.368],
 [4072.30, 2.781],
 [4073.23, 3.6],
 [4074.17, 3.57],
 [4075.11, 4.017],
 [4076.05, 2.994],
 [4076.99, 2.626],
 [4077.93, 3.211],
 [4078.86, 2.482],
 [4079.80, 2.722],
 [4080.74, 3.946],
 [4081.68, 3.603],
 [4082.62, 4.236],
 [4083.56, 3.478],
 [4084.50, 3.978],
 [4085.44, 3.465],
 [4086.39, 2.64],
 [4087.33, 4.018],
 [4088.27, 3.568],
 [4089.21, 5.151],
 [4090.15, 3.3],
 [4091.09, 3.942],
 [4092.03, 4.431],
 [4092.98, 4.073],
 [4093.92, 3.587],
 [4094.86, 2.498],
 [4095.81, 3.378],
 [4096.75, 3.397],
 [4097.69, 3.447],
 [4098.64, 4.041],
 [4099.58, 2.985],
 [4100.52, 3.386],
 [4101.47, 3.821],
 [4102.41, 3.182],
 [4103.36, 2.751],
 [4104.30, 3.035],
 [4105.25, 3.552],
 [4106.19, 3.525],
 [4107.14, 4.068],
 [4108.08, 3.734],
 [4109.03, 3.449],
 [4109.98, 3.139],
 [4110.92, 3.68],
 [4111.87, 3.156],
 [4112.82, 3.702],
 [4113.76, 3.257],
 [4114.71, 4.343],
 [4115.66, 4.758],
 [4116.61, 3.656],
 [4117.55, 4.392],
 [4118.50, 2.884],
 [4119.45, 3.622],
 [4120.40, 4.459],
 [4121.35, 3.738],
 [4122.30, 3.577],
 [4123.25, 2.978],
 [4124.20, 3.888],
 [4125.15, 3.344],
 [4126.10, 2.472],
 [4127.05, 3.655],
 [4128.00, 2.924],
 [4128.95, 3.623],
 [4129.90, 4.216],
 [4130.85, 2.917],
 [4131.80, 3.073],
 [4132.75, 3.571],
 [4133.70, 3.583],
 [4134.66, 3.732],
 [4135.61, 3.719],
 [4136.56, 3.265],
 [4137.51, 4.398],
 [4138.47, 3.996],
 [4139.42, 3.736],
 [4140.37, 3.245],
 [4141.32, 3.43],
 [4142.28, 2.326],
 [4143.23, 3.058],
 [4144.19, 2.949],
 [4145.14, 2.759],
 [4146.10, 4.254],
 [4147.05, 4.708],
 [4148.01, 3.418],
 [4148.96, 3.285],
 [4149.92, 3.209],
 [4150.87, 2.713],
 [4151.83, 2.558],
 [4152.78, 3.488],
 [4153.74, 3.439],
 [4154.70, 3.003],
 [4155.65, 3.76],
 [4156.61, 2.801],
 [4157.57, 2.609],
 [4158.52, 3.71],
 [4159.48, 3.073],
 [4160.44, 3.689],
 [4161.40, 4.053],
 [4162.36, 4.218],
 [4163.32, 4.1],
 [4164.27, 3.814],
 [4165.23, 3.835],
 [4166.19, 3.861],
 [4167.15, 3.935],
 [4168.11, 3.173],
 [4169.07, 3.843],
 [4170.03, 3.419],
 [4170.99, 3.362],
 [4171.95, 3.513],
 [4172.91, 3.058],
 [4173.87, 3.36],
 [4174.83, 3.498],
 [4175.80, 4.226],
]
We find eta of 1.05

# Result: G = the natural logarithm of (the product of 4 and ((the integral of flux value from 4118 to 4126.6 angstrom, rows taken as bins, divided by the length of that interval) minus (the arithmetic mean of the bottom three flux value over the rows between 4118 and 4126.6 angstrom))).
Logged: 0.97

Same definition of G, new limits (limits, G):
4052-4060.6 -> 0.89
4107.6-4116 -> 0.67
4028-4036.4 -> 0.69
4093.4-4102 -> 0.58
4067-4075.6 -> 0.81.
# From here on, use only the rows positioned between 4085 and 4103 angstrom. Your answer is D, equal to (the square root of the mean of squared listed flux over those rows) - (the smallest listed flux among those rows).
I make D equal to 1.15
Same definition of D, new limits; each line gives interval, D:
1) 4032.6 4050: 0.98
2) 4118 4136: 1.03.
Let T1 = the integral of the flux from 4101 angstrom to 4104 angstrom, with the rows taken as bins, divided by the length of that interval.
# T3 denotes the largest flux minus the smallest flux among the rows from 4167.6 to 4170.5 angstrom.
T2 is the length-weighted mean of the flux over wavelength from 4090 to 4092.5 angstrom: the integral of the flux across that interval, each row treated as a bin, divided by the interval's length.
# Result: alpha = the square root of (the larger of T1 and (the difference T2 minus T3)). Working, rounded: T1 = 3.2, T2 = 4.0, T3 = 0.7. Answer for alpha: 1.82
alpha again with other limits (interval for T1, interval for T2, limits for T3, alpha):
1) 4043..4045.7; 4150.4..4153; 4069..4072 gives 1.71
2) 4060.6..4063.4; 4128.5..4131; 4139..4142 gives 1.78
